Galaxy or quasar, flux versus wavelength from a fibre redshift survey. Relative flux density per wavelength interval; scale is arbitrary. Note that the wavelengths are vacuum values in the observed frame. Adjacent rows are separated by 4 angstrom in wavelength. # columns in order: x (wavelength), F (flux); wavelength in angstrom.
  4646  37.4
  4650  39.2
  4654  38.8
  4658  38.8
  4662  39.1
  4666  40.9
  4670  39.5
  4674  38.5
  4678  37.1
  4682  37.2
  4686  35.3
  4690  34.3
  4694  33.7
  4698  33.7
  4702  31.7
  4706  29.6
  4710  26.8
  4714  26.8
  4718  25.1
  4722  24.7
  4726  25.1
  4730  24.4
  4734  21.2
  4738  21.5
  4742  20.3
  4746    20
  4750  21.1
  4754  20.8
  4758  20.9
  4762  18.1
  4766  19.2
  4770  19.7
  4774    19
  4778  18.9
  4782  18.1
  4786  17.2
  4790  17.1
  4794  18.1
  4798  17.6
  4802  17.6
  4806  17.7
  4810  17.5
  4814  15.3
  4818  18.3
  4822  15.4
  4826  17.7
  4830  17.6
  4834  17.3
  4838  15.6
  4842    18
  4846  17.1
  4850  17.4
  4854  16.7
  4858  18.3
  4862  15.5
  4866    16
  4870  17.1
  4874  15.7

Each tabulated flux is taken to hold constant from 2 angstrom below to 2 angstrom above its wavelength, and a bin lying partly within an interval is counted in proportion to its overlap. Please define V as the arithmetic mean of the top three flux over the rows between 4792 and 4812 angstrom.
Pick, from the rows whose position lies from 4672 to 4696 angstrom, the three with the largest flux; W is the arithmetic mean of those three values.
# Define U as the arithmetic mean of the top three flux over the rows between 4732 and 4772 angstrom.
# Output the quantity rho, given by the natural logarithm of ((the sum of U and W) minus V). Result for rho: 3.72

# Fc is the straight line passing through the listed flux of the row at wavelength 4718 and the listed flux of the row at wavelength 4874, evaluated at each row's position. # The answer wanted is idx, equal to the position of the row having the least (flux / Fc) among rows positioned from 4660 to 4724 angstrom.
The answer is 4722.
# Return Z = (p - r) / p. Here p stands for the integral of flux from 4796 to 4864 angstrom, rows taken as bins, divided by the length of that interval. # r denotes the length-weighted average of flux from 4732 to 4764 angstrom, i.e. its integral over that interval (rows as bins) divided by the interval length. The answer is -0.2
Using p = 17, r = 20.5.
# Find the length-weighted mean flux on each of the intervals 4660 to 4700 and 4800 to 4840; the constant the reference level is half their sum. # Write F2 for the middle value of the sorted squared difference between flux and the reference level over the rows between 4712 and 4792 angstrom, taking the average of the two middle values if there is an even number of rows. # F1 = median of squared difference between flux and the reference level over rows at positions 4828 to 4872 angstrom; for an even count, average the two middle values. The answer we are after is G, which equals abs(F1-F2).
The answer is 56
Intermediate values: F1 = 97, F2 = 41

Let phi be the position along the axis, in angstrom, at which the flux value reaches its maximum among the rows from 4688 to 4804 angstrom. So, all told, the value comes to 4690 angstrom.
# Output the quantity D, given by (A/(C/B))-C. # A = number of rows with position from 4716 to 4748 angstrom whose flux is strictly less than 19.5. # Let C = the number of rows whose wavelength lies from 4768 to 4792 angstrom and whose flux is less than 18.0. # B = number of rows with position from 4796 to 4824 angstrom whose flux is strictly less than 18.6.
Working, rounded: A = 0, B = 7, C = 2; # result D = -2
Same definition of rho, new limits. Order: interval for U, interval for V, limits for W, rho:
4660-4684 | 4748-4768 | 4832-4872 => 3.61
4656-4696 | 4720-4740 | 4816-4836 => 3.50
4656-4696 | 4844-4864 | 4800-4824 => 3.69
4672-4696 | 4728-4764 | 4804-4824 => 3.50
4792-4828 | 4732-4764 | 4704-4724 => 3.20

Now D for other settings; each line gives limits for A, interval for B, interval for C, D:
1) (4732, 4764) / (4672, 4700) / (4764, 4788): -1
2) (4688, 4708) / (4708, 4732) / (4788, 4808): -4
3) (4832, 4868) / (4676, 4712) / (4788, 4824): -7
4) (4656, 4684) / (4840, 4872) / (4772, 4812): -6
